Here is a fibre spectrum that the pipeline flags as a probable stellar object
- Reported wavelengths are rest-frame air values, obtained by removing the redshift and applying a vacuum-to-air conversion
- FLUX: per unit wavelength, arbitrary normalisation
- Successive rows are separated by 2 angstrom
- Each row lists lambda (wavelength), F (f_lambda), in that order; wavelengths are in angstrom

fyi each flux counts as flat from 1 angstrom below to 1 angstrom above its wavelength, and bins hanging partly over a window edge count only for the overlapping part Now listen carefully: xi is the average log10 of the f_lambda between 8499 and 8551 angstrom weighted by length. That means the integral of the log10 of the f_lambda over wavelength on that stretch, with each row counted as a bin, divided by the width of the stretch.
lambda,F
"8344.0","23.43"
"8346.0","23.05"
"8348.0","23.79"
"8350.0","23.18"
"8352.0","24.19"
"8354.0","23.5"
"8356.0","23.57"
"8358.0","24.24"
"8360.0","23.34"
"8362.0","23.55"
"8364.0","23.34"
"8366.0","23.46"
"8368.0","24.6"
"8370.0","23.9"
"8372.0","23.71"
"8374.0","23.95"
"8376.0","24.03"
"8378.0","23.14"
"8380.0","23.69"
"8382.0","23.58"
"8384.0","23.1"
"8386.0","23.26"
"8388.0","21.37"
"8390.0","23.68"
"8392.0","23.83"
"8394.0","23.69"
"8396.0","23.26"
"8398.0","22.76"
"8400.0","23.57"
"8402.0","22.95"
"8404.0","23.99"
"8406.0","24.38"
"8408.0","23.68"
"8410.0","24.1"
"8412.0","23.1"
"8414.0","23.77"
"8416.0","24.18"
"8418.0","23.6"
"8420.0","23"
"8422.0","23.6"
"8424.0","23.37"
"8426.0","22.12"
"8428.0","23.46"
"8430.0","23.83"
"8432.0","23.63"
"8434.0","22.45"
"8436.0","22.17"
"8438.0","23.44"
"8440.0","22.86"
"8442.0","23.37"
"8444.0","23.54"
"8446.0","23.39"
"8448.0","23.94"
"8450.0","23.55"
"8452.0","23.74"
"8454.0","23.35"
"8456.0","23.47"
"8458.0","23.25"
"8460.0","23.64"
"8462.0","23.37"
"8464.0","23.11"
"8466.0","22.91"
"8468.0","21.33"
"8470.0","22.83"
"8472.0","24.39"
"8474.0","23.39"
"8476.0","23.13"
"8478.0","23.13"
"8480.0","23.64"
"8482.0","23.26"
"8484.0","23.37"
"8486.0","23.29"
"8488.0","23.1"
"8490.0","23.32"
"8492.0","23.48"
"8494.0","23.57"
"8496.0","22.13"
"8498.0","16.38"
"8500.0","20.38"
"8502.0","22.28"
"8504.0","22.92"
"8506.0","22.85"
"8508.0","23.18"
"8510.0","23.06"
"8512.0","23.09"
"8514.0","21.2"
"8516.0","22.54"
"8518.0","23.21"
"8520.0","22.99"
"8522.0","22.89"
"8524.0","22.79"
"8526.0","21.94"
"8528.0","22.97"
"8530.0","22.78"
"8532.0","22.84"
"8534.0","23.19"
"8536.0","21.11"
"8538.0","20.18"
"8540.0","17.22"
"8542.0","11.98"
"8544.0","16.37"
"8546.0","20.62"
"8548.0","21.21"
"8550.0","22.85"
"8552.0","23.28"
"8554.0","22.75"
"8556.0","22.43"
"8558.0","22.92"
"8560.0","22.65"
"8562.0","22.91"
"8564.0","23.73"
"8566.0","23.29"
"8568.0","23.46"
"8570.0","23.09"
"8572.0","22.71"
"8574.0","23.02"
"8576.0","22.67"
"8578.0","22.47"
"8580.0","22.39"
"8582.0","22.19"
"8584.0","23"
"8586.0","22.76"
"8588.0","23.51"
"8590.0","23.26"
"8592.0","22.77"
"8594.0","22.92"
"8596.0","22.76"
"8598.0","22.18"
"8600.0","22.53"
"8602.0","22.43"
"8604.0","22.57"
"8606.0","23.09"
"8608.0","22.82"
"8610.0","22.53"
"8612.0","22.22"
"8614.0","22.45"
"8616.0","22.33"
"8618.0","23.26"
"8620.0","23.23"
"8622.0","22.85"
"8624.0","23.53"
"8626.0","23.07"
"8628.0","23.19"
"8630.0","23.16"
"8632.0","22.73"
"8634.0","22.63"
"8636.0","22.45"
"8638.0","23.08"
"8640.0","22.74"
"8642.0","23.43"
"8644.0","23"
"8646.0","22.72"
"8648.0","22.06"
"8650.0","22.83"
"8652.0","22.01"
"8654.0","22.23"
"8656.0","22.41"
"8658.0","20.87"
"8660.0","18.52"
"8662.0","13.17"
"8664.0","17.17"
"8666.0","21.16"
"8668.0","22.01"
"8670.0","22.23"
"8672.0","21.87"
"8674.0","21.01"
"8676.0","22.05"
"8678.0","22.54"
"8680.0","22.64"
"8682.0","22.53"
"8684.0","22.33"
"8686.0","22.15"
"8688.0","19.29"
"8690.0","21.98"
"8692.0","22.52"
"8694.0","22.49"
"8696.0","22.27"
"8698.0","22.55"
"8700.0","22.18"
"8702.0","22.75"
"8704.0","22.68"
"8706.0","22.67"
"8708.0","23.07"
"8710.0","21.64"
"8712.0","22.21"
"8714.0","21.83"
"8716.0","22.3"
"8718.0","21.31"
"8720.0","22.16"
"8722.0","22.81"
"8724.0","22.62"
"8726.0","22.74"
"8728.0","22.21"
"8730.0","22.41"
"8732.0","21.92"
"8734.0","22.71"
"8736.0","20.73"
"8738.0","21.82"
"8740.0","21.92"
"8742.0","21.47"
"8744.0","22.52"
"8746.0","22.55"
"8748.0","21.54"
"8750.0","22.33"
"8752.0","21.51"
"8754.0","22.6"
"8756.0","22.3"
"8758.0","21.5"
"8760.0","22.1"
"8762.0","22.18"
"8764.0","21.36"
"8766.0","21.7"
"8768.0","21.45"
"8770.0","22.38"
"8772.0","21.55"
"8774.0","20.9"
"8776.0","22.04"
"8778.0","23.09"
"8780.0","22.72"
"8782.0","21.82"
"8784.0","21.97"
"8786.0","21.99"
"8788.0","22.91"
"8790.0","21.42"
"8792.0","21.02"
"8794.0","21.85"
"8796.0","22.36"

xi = 1.33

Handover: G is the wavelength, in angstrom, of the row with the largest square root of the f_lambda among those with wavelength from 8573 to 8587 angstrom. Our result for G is 8574.0 angstrom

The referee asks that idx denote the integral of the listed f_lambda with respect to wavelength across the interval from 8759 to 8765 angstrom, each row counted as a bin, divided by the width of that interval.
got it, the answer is 21.9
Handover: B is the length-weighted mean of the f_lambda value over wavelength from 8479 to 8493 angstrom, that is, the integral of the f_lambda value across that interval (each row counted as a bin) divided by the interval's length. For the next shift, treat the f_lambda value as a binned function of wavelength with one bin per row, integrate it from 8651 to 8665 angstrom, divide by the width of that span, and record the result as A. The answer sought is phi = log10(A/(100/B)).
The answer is 0.658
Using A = 19.5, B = 23.4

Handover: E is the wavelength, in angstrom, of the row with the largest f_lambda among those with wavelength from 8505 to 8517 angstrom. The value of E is 8508.0 angstrom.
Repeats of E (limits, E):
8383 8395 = 8392.0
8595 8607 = 8606.0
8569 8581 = 8570.0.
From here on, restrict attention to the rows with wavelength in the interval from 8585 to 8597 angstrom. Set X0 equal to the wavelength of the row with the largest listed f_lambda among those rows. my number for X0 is 8588.0 angstrom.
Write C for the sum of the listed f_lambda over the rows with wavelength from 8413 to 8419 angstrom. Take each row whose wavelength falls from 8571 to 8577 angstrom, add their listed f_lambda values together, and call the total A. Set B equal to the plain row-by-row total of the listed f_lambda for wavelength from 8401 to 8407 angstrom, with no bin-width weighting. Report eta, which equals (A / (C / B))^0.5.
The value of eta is 8.26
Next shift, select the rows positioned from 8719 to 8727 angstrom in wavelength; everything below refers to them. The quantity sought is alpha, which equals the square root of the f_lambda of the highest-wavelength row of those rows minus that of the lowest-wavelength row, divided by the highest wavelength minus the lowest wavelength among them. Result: 0.010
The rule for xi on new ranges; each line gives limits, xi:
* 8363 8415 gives 1.37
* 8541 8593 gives 1.34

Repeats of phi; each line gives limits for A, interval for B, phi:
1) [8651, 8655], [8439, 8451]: 0.715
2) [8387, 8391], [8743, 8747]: 0.706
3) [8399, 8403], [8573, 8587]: 0.722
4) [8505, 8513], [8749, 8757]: 0.709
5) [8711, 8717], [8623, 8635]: 0.707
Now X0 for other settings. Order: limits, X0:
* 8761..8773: 8770.0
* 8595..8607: 8606.0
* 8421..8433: 8430.0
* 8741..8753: 8746.0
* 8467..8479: 8472.0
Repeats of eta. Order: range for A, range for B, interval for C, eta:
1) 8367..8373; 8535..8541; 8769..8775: 8.07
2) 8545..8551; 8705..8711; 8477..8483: 7.89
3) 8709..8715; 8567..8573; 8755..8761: 8.31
